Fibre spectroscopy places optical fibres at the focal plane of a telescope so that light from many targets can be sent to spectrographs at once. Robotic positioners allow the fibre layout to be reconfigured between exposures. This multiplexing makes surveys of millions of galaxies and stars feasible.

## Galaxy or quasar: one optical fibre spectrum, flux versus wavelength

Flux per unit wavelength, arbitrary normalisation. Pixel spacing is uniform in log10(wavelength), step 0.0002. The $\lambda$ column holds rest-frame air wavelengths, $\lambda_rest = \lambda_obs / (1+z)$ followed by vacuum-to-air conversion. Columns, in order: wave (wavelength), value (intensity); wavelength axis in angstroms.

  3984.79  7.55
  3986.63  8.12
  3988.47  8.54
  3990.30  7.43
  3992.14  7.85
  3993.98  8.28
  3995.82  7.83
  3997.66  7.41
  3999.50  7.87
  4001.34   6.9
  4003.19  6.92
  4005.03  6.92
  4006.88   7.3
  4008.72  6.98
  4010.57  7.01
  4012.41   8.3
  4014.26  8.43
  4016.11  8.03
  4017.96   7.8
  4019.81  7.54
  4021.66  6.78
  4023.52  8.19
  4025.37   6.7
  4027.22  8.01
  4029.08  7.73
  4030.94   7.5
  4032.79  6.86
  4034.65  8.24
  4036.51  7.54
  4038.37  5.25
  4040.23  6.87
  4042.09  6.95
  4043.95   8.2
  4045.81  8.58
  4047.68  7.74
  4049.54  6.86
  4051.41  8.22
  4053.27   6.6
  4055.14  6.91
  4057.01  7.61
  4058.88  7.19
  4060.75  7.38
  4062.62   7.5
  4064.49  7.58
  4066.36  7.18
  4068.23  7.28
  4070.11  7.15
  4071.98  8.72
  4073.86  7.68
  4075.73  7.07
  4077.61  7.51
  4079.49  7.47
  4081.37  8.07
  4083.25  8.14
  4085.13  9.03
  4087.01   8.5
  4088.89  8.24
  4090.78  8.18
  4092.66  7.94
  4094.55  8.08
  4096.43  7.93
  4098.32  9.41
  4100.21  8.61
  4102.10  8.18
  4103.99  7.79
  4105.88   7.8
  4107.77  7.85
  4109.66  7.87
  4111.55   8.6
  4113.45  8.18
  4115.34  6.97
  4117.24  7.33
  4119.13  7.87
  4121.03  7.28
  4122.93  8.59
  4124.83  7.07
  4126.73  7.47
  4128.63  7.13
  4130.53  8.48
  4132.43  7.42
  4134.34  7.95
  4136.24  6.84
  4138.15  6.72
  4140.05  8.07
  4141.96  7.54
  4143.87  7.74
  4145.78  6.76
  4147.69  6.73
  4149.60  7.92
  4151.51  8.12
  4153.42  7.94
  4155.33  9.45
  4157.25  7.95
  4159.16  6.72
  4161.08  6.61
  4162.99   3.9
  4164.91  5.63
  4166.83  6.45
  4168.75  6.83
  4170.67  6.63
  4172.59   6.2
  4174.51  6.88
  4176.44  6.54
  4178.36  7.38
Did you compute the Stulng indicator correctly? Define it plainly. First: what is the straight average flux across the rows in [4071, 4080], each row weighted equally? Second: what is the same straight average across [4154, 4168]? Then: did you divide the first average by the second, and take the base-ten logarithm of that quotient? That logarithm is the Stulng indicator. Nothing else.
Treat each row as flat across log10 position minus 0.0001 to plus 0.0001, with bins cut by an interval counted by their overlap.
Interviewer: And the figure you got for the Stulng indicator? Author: 0.06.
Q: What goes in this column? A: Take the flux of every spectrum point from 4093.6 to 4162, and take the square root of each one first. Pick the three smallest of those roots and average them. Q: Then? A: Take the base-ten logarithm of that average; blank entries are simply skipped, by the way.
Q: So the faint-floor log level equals 0.412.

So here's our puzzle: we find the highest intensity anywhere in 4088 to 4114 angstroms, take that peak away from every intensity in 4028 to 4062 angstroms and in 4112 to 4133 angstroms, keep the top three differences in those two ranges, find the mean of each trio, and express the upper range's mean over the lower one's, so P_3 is 0.93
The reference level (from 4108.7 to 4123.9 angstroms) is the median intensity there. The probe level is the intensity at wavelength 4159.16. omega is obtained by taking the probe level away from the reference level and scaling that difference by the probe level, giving 0.17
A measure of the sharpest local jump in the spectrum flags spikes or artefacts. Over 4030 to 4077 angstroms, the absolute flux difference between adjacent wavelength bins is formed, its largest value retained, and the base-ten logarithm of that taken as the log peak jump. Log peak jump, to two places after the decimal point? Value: 0.36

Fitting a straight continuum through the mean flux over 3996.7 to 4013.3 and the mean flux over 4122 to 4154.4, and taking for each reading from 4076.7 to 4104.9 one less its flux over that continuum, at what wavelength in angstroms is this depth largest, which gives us 4079.49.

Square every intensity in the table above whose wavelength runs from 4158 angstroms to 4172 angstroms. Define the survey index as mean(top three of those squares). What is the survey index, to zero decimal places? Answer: 45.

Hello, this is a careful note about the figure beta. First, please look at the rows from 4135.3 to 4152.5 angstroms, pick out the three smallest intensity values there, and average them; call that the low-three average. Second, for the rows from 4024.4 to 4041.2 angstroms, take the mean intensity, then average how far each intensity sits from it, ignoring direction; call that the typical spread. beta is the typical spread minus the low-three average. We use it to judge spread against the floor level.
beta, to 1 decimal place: -6.1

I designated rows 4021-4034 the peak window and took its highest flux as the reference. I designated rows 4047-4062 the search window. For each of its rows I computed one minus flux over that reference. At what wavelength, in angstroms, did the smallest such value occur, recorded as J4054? 4051.41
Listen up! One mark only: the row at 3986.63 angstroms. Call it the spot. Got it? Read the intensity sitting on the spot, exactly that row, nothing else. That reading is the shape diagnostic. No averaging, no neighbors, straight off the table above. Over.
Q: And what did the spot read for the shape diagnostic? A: 8.12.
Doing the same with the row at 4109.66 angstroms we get 7.87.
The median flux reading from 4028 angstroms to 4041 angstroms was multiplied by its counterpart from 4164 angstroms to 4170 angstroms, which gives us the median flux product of 48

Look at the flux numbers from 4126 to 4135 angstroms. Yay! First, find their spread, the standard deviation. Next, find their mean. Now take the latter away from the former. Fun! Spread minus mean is -7.2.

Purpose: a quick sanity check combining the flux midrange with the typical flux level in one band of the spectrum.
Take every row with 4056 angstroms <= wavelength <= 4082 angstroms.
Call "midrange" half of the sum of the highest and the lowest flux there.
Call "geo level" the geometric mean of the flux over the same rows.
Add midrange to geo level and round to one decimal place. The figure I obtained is 15.4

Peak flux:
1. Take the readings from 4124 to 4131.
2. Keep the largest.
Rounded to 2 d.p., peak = 8.48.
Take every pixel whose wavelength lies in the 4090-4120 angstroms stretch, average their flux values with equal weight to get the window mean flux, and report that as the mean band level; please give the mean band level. 8.0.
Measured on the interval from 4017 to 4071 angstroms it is 7.4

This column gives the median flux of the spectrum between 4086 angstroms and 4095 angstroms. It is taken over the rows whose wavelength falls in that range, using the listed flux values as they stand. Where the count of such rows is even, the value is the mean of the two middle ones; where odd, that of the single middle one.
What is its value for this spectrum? 8.2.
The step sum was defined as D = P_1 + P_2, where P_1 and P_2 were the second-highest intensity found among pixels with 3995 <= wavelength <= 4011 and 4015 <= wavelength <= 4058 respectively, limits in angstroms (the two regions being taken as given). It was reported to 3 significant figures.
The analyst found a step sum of 16.1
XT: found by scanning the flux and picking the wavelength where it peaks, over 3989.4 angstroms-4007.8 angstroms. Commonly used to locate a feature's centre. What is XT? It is 3993.98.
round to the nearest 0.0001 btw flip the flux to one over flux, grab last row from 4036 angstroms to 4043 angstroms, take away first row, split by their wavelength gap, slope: 0.0020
